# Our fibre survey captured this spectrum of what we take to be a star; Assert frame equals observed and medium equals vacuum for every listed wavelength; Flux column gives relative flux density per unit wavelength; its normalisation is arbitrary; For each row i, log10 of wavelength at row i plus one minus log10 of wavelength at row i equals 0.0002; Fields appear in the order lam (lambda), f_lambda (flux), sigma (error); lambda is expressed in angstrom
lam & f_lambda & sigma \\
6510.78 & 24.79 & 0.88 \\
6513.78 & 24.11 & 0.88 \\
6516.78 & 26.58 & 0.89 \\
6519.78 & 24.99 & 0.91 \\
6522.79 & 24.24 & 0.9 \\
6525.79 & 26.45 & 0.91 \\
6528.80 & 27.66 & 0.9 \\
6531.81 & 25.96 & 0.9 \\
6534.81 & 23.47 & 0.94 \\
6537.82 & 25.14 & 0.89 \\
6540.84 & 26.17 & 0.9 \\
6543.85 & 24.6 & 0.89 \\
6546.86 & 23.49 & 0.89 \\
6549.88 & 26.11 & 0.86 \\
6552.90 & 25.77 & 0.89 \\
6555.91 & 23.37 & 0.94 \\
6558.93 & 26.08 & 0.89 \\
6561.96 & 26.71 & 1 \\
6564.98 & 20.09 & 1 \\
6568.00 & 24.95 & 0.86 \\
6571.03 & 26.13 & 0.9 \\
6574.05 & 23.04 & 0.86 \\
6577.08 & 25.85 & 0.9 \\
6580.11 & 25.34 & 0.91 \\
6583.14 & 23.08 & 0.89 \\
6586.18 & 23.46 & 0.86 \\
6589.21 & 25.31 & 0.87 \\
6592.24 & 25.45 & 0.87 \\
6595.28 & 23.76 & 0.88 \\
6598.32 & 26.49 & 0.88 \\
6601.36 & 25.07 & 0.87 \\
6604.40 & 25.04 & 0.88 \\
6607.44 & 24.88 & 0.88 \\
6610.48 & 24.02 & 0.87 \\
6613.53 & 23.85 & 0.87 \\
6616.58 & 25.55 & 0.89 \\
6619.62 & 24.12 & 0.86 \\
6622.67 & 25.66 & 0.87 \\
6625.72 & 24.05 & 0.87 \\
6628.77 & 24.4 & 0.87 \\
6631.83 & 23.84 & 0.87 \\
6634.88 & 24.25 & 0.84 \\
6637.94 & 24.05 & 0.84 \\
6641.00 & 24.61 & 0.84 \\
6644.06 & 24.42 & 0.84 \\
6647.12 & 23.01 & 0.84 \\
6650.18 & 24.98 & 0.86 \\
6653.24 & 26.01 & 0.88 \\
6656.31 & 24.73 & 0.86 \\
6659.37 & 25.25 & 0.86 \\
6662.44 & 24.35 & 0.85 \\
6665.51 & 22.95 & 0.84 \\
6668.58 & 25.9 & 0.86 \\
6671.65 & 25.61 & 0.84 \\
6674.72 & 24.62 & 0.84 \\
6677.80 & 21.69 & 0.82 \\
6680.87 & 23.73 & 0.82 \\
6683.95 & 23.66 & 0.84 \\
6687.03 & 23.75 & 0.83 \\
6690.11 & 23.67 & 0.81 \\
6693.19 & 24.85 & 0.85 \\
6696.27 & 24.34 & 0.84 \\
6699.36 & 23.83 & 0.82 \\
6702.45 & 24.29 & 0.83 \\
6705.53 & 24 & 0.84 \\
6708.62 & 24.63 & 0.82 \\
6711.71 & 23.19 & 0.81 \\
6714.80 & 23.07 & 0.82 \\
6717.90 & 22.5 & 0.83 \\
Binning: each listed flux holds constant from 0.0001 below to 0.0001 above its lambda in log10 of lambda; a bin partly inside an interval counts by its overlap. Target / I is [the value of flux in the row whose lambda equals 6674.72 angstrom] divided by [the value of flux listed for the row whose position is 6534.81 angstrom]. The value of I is 1.049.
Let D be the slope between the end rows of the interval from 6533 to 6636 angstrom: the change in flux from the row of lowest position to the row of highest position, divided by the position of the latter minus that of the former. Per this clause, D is 0.01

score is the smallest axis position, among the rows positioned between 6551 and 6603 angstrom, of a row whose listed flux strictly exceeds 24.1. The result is 6552.90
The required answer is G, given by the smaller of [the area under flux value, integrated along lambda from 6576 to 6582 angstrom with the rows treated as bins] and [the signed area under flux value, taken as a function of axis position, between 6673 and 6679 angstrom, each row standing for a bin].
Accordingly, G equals 140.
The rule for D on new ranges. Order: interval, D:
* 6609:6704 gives 0.00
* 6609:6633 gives -0.01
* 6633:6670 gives 0.05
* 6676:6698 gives 0.14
